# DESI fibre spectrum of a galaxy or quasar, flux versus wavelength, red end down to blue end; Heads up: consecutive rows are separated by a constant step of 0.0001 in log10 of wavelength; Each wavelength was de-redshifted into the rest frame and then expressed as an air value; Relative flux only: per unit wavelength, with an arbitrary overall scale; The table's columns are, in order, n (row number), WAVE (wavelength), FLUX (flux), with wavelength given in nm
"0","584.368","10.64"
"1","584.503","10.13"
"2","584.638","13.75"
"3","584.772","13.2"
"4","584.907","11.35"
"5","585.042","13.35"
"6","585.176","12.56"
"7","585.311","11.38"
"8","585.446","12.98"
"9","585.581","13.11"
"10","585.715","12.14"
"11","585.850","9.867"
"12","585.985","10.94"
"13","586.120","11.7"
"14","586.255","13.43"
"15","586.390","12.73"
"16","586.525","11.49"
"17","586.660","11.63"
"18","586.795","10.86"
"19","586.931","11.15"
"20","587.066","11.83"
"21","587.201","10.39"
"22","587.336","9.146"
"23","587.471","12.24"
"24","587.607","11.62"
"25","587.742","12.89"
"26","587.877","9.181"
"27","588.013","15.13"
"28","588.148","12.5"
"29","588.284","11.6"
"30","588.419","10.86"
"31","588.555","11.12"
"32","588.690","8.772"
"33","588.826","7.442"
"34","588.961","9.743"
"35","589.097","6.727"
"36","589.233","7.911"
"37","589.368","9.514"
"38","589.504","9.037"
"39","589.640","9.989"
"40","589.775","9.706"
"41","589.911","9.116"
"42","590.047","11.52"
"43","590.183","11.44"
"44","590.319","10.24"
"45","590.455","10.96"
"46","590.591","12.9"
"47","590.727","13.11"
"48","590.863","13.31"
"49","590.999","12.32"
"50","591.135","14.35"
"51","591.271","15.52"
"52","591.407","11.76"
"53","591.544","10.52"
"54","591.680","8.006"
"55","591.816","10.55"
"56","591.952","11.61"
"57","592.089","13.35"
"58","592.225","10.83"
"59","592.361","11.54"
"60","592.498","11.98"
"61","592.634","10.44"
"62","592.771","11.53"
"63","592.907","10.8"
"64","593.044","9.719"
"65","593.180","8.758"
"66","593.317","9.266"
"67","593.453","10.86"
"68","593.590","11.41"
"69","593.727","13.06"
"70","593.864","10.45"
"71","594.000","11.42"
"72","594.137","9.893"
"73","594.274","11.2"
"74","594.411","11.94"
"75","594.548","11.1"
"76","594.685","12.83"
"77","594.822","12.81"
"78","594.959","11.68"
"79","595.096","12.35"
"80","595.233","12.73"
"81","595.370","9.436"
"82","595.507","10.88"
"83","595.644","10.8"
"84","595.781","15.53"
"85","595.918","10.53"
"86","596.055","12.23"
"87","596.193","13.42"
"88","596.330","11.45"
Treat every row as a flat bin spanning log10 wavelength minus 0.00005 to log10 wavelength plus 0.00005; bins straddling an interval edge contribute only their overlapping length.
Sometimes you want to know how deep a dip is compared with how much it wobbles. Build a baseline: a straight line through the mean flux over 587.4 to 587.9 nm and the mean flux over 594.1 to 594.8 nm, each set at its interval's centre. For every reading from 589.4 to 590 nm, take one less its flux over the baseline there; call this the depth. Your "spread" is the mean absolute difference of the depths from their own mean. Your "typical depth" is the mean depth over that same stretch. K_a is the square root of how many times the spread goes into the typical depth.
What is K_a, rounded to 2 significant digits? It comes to 2.3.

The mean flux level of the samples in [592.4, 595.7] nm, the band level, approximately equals 11.1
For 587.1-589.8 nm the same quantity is 10.3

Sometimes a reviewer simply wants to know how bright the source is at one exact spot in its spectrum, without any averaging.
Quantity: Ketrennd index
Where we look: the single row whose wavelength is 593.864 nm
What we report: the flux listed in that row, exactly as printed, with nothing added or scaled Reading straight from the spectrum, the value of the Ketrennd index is 10.45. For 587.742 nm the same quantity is 12.89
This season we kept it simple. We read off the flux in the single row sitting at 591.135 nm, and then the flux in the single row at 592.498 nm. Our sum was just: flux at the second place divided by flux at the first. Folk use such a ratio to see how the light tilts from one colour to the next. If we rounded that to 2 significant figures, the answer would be 0.83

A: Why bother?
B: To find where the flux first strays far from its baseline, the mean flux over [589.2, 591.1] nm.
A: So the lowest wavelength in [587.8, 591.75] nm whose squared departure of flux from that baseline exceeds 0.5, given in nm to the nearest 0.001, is 587.877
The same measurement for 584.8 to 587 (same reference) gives 585.042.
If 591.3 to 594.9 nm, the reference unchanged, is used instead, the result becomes 591.407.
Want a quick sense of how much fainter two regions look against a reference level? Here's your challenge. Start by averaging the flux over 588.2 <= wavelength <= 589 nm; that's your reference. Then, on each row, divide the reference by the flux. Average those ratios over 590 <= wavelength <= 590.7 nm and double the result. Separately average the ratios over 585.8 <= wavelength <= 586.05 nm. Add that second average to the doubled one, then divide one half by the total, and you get 0.185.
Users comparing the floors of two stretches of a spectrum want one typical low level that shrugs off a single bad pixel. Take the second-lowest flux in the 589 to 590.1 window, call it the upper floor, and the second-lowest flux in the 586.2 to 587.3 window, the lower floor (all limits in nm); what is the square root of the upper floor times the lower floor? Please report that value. 9.3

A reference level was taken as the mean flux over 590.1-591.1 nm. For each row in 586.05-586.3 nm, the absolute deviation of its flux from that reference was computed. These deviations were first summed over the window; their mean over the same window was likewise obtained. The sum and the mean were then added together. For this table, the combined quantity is 2.6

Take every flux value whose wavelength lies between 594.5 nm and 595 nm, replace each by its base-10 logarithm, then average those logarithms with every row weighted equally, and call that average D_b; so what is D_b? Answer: 1.08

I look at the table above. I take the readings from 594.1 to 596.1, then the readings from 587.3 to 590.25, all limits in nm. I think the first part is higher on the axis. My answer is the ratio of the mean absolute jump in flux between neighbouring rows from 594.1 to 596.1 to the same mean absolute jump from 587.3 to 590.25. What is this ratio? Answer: 1.0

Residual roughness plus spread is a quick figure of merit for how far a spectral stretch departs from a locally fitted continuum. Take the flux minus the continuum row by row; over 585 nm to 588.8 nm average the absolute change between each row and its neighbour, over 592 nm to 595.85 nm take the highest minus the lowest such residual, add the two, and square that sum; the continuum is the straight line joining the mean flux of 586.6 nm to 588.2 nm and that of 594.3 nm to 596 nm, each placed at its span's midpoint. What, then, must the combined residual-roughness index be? 65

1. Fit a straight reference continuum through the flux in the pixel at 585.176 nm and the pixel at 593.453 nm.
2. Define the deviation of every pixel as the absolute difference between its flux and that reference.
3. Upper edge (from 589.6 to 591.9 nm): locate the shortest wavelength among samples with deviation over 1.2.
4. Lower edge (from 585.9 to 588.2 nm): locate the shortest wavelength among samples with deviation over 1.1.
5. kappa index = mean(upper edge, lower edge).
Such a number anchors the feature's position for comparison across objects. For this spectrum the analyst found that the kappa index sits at 587.81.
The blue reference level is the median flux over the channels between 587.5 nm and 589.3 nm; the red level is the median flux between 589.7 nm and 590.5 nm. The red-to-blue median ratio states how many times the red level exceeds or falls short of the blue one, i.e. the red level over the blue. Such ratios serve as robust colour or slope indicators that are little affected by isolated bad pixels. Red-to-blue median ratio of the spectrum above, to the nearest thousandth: 0.976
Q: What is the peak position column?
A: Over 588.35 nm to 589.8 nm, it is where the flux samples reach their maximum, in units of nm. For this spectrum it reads 588.555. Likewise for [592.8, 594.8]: 593.727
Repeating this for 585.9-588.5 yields 588.013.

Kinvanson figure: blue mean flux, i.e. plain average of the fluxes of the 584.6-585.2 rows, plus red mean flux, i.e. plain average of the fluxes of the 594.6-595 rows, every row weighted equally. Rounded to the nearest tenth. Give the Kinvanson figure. 25.3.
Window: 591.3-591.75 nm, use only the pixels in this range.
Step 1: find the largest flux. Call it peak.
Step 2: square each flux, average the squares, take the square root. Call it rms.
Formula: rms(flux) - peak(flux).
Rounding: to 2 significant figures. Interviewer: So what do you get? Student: -1.5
